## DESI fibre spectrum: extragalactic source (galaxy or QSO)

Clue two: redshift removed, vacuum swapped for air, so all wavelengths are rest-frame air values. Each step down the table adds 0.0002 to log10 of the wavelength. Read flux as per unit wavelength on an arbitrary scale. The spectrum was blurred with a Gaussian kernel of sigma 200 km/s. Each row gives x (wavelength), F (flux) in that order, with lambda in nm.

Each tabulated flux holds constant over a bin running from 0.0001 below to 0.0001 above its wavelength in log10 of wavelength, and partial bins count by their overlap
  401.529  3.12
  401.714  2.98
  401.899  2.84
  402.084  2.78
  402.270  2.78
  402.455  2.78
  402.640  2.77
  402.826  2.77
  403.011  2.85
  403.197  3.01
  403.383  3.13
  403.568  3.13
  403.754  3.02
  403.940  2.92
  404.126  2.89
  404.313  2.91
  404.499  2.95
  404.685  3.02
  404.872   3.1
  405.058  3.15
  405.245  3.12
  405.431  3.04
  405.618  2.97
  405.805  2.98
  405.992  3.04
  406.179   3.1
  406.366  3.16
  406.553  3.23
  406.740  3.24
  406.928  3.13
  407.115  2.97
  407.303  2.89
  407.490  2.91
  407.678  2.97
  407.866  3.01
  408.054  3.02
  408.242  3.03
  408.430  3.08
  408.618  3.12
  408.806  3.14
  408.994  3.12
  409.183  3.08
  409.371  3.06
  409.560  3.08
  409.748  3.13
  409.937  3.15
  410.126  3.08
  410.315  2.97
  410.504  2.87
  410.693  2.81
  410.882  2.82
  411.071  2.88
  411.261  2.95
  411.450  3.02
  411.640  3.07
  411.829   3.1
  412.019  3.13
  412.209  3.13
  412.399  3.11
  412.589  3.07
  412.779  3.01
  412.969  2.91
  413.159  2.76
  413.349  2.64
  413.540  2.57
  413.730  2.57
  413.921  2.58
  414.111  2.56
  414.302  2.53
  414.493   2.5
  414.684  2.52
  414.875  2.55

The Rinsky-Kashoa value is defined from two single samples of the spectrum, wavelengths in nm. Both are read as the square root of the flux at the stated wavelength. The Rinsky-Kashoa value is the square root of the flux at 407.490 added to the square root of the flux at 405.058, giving 3.48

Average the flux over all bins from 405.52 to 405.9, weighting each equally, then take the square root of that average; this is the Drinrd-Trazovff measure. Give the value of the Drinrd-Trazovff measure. 1.72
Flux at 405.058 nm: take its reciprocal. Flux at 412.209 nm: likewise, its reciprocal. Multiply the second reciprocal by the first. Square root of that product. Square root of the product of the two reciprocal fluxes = 0.318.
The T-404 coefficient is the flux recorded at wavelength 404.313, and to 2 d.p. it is 2.91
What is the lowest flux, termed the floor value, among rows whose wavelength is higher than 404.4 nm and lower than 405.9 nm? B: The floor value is 2.95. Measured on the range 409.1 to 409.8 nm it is 3.06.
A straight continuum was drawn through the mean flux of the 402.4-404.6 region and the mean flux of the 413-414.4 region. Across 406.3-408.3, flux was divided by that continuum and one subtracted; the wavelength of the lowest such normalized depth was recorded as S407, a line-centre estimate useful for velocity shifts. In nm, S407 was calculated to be 407.303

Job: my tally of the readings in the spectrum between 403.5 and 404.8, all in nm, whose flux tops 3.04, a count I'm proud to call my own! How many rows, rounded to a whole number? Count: 1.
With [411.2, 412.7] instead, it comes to 6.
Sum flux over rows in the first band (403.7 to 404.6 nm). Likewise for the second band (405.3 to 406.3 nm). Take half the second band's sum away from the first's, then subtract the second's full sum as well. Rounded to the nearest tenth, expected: -8.0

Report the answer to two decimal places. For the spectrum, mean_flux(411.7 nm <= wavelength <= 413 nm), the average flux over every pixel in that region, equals 3.07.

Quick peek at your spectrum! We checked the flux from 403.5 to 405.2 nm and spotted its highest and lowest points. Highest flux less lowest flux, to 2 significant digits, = 0.26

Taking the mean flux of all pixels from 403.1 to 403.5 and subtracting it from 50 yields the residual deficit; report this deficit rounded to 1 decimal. 46.9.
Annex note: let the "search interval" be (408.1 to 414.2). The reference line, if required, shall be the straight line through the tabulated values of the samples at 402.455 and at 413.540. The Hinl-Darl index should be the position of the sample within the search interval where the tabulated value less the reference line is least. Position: 413.540 nm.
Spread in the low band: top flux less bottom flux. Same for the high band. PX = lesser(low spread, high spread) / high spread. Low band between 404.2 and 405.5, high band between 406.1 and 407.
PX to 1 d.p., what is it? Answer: 1.0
